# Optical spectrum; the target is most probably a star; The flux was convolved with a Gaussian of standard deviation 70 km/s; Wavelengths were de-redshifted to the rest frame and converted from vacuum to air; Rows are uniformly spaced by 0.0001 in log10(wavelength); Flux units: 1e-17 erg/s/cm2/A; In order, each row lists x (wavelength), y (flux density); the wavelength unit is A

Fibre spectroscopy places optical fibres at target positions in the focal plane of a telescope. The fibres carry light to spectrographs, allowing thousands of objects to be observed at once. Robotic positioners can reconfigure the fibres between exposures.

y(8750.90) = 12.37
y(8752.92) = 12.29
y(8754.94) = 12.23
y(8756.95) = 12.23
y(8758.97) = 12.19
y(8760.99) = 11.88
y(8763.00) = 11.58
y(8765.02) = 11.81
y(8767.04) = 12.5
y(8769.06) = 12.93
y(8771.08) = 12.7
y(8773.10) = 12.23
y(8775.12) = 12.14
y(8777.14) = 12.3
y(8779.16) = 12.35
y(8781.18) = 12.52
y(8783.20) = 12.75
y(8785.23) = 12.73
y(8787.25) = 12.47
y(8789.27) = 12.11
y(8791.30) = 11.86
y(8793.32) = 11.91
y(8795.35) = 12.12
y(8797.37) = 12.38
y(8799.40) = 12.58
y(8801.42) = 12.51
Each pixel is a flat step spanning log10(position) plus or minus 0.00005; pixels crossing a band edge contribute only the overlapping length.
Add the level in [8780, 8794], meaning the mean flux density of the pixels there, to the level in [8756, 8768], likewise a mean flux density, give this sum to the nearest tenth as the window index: 24.4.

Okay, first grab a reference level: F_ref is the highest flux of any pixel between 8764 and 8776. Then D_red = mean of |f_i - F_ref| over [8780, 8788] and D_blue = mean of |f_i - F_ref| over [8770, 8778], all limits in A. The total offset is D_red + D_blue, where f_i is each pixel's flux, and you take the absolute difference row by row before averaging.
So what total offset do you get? 0.9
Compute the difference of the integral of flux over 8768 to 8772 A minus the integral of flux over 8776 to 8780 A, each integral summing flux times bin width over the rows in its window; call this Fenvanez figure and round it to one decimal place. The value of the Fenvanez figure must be 1.9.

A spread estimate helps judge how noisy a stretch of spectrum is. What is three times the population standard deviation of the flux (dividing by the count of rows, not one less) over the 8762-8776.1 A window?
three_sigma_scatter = 1.3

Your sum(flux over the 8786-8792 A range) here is 36.4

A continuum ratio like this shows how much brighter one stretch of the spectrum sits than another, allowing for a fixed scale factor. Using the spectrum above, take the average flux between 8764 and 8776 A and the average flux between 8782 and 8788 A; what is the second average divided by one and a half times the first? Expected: 0.681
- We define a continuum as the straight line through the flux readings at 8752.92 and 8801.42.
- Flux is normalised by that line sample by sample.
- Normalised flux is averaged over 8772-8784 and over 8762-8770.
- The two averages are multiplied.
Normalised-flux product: 0.986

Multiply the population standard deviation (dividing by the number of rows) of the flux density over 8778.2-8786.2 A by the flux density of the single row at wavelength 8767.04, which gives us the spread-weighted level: 2.1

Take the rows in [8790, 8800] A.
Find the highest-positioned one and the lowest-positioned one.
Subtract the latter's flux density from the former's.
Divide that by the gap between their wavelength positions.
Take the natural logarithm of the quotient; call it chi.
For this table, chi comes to -2.4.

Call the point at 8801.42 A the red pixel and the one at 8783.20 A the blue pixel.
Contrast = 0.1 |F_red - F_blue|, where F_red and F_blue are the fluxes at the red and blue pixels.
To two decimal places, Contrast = 0.02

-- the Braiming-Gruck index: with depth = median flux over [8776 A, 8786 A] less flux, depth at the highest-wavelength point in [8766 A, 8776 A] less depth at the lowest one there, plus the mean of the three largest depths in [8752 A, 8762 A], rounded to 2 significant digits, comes 0.78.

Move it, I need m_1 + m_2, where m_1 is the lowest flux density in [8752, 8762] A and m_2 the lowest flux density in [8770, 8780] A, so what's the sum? 24.0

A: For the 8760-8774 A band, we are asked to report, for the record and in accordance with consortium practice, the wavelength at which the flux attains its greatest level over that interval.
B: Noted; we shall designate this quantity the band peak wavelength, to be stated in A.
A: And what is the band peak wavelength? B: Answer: 8769.06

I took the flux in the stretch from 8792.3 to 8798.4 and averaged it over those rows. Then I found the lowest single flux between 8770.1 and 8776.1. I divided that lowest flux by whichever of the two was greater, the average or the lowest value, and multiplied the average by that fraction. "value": 12.1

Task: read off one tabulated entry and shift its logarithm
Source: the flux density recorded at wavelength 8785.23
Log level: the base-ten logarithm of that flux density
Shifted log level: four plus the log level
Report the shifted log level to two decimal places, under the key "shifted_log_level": 5.10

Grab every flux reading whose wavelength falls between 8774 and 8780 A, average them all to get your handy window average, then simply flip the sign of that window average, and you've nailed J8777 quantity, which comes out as -12.3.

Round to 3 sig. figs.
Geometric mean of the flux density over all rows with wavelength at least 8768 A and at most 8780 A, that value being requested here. 12.4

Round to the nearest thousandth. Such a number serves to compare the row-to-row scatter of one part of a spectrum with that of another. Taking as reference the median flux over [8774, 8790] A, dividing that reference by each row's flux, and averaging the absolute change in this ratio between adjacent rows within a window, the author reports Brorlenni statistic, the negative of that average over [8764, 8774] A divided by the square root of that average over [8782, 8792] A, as -0.270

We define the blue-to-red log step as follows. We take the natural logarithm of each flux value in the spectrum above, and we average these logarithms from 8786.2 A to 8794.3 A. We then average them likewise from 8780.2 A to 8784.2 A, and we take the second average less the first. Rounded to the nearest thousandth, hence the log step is 0.044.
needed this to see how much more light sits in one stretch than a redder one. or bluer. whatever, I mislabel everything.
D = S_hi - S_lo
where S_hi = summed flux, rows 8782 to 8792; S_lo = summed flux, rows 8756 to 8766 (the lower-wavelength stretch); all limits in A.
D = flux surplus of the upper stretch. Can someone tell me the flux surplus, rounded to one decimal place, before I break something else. 2.2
